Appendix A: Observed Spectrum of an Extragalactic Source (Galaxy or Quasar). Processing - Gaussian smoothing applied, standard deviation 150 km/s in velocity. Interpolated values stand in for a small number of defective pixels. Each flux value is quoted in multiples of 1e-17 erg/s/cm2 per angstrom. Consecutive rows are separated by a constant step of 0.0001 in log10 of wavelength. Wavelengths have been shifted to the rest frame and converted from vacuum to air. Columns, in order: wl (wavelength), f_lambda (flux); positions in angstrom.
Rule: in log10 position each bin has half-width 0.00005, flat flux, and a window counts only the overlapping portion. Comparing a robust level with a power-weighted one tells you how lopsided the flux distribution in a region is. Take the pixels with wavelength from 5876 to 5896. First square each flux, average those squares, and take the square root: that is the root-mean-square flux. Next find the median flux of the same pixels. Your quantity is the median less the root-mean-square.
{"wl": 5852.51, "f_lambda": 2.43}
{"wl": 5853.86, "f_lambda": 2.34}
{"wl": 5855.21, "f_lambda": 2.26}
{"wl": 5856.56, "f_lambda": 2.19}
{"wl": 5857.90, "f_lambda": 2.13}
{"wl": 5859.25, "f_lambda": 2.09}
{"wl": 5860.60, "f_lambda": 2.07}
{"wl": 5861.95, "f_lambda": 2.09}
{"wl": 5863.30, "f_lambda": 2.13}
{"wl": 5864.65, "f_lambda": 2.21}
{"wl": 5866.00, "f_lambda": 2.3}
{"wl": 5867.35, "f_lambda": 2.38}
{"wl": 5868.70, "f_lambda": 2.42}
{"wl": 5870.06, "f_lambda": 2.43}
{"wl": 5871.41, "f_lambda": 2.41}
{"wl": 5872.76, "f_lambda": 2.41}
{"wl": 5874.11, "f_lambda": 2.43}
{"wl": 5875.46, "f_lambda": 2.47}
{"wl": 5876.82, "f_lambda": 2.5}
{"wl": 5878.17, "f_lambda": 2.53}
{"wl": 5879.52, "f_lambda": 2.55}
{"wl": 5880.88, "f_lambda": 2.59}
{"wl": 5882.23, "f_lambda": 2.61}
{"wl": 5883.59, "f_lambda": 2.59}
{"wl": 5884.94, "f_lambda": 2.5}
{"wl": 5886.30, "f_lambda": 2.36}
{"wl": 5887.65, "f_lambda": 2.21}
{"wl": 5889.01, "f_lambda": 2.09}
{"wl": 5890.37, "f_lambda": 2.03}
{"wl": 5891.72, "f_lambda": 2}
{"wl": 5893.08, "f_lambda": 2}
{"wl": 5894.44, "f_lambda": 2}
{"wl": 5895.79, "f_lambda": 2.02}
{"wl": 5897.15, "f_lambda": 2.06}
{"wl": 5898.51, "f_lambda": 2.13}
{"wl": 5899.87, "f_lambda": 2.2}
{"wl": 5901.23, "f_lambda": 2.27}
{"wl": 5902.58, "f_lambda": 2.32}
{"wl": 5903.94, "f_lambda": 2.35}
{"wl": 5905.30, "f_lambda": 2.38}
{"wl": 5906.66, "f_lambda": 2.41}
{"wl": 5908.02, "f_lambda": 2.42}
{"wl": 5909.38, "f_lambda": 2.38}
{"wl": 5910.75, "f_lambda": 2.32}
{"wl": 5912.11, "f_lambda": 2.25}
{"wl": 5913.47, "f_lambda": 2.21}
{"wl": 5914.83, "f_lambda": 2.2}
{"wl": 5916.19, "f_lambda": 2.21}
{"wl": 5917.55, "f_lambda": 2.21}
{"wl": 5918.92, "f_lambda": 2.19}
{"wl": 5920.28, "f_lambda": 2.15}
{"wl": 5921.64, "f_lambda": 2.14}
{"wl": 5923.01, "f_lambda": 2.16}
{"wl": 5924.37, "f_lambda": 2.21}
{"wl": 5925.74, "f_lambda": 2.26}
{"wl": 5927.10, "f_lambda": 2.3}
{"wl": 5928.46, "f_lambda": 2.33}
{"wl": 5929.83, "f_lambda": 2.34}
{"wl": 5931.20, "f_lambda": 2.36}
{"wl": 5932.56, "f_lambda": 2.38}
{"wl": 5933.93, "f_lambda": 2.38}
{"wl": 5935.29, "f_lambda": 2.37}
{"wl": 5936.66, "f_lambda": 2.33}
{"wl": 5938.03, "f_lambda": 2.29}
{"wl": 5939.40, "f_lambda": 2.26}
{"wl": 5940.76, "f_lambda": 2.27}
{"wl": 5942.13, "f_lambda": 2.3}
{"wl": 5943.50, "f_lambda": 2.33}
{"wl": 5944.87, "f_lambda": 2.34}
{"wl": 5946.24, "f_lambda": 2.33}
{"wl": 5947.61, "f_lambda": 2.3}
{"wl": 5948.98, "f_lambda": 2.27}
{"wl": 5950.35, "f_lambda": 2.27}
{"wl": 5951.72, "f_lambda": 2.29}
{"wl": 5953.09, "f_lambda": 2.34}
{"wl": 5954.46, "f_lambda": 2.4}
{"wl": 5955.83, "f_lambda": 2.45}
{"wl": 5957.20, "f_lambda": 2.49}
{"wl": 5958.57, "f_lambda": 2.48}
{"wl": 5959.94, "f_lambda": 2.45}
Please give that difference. 0.041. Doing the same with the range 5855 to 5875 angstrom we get -0.007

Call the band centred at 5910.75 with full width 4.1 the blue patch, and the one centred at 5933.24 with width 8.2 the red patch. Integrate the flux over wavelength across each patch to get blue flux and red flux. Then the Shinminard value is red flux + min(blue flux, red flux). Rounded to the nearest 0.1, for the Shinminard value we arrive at 28.8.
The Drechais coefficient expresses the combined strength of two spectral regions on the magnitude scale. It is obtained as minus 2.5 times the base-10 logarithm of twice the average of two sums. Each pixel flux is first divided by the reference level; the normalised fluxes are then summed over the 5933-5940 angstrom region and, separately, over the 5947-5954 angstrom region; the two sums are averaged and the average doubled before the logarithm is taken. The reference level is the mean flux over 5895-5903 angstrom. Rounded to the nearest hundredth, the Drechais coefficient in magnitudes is -2.57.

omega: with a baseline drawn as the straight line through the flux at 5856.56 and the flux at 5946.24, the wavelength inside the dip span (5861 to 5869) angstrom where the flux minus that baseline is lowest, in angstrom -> 5861.95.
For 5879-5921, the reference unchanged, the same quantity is 5894.44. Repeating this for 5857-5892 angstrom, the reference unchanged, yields 5891.72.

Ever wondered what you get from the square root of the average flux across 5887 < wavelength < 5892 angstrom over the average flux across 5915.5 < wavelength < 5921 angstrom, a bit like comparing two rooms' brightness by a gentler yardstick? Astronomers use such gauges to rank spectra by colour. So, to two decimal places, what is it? 0.98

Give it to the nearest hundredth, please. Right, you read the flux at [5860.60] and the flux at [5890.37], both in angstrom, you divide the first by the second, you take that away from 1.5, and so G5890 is 0.48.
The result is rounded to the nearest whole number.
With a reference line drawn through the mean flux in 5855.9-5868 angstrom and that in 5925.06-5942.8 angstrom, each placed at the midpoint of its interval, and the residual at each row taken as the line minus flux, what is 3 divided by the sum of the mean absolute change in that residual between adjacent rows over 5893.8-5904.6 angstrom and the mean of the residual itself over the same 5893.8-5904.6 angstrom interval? 23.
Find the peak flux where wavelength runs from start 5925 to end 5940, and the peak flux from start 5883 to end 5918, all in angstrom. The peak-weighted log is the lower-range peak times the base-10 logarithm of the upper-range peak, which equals 0.98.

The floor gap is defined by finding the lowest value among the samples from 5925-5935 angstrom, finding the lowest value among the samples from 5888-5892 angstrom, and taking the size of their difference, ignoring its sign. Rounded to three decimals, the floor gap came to 0.260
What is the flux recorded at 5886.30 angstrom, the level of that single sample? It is 2.36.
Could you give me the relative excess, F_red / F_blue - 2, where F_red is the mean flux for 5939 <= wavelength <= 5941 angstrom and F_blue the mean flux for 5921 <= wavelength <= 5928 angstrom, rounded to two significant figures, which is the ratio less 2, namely -0.98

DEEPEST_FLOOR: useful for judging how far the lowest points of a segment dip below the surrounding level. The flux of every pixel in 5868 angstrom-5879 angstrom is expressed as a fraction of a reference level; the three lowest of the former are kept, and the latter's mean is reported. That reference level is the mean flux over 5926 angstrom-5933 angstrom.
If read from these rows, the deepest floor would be 1.03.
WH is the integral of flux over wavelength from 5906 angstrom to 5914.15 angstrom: 19.0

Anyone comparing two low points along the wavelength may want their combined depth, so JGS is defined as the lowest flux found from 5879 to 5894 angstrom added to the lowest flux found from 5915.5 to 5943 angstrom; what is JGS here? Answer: 4.14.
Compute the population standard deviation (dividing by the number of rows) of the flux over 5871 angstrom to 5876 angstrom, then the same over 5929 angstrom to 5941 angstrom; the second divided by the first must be 1.8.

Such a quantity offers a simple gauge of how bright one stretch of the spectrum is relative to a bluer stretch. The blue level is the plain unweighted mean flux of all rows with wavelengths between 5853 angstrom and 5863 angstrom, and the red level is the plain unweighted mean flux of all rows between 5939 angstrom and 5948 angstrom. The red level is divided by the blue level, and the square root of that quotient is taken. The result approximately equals 1.03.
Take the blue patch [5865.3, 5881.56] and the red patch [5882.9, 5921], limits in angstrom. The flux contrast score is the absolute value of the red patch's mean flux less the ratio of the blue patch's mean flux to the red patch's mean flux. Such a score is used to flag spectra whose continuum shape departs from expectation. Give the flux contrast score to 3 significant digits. 1.13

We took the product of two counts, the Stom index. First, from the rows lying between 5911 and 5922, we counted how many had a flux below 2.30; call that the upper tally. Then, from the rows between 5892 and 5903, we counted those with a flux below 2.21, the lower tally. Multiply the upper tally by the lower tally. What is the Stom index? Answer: 48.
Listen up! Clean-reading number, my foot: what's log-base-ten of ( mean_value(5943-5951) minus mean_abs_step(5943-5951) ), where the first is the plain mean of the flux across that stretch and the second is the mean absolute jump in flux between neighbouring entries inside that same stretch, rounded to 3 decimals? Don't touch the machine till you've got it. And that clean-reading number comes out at 0.360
